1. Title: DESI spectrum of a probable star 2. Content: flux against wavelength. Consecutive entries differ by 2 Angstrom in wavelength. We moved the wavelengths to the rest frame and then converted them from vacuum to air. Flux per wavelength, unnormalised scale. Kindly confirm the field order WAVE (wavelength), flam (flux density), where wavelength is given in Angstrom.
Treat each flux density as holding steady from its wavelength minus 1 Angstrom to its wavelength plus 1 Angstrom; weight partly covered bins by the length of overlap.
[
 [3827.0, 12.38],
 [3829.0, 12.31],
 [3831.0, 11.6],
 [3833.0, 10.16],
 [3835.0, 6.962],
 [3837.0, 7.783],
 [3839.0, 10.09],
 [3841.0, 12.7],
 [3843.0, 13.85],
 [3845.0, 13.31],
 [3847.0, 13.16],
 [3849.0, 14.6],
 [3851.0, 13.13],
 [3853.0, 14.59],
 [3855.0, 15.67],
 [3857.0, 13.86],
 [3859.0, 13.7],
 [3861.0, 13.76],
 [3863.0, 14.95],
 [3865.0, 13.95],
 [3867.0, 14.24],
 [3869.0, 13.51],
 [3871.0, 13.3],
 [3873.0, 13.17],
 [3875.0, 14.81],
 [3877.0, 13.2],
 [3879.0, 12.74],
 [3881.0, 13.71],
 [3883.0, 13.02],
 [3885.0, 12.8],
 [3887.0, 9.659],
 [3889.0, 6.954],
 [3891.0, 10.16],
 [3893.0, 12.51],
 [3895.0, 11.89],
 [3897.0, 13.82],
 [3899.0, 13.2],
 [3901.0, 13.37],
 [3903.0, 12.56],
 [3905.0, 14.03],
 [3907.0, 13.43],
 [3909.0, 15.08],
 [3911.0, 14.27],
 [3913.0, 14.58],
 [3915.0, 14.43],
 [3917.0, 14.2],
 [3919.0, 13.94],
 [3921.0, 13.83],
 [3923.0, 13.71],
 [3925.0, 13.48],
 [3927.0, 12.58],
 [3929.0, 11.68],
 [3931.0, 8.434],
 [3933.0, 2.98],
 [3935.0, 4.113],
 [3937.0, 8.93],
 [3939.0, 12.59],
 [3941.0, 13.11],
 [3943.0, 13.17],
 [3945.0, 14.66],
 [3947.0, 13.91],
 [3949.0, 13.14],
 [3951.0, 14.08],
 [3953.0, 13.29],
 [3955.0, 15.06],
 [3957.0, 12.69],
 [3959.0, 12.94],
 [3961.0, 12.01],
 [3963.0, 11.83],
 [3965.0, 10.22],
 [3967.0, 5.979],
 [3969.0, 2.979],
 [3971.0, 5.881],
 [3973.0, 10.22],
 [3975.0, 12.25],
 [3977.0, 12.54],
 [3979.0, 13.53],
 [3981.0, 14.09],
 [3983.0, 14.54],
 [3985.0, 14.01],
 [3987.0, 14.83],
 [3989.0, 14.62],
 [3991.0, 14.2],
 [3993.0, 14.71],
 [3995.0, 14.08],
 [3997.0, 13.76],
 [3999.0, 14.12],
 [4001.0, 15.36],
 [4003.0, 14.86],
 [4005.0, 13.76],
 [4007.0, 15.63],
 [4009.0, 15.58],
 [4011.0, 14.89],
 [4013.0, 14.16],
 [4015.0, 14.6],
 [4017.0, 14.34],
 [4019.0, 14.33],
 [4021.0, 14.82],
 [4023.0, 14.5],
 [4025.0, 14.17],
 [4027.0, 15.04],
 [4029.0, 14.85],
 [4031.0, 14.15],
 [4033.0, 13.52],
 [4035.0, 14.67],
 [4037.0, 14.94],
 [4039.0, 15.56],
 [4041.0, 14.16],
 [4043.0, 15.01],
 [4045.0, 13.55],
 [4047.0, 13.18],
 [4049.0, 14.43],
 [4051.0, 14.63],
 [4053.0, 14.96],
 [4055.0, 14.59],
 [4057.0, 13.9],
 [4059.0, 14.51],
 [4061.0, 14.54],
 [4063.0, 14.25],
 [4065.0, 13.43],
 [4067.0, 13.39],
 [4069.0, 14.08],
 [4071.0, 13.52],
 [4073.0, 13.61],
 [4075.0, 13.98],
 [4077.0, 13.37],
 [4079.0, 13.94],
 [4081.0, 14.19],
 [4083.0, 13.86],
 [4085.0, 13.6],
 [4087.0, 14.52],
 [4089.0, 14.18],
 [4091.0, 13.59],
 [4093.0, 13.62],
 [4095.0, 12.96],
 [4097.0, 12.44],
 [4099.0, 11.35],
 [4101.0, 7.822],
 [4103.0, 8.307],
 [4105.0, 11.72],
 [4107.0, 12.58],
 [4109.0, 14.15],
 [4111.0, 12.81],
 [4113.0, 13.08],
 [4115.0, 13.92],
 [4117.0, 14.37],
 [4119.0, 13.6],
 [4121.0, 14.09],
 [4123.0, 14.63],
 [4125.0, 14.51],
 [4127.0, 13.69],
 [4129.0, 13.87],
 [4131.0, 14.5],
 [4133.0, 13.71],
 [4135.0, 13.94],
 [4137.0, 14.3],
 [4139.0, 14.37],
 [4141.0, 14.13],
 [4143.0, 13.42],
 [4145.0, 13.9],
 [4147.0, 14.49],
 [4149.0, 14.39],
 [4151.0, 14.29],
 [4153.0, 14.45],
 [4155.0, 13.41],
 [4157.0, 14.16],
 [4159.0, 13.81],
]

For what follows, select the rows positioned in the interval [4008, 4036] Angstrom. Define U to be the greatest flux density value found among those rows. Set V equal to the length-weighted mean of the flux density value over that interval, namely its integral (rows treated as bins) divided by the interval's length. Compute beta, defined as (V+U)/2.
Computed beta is 15.06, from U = 15.58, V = 14.5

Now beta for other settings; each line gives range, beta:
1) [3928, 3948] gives 12.51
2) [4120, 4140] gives 14.40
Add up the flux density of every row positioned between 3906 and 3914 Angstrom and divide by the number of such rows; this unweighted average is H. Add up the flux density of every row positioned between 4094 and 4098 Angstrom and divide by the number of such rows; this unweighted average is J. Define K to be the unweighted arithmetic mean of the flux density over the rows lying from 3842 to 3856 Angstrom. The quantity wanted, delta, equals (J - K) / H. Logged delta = -0.09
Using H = 14.3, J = 12.7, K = 14.0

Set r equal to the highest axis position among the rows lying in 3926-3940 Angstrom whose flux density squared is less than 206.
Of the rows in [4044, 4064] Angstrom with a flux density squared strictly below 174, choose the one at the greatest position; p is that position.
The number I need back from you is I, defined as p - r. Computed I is 108 Angstrom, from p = 4047.0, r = 3939.0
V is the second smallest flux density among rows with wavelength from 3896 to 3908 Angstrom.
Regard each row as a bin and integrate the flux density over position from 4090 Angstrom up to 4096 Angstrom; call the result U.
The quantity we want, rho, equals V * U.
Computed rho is 1060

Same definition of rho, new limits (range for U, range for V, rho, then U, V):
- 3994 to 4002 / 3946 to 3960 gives 1483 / 115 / 12.94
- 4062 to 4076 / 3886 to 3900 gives 1860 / 193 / 9.659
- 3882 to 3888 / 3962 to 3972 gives 417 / 71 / 5.881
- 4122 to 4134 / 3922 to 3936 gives 698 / 170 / 4.113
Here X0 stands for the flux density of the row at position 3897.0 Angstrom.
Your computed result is 13.82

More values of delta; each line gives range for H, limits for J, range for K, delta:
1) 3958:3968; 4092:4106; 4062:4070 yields -0.25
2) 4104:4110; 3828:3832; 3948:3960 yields -0.12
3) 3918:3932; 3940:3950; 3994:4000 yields -0.03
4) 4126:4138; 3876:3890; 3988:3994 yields -0.20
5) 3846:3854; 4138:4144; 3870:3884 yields 0.04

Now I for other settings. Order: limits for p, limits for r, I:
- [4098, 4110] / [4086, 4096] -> 12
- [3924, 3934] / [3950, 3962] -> -28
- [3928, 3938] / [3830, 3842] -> 96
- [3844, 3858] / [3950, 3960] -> -108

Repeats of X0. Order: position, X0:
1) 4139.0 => 14.37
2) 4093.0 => 13.62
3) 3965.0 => 10.22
